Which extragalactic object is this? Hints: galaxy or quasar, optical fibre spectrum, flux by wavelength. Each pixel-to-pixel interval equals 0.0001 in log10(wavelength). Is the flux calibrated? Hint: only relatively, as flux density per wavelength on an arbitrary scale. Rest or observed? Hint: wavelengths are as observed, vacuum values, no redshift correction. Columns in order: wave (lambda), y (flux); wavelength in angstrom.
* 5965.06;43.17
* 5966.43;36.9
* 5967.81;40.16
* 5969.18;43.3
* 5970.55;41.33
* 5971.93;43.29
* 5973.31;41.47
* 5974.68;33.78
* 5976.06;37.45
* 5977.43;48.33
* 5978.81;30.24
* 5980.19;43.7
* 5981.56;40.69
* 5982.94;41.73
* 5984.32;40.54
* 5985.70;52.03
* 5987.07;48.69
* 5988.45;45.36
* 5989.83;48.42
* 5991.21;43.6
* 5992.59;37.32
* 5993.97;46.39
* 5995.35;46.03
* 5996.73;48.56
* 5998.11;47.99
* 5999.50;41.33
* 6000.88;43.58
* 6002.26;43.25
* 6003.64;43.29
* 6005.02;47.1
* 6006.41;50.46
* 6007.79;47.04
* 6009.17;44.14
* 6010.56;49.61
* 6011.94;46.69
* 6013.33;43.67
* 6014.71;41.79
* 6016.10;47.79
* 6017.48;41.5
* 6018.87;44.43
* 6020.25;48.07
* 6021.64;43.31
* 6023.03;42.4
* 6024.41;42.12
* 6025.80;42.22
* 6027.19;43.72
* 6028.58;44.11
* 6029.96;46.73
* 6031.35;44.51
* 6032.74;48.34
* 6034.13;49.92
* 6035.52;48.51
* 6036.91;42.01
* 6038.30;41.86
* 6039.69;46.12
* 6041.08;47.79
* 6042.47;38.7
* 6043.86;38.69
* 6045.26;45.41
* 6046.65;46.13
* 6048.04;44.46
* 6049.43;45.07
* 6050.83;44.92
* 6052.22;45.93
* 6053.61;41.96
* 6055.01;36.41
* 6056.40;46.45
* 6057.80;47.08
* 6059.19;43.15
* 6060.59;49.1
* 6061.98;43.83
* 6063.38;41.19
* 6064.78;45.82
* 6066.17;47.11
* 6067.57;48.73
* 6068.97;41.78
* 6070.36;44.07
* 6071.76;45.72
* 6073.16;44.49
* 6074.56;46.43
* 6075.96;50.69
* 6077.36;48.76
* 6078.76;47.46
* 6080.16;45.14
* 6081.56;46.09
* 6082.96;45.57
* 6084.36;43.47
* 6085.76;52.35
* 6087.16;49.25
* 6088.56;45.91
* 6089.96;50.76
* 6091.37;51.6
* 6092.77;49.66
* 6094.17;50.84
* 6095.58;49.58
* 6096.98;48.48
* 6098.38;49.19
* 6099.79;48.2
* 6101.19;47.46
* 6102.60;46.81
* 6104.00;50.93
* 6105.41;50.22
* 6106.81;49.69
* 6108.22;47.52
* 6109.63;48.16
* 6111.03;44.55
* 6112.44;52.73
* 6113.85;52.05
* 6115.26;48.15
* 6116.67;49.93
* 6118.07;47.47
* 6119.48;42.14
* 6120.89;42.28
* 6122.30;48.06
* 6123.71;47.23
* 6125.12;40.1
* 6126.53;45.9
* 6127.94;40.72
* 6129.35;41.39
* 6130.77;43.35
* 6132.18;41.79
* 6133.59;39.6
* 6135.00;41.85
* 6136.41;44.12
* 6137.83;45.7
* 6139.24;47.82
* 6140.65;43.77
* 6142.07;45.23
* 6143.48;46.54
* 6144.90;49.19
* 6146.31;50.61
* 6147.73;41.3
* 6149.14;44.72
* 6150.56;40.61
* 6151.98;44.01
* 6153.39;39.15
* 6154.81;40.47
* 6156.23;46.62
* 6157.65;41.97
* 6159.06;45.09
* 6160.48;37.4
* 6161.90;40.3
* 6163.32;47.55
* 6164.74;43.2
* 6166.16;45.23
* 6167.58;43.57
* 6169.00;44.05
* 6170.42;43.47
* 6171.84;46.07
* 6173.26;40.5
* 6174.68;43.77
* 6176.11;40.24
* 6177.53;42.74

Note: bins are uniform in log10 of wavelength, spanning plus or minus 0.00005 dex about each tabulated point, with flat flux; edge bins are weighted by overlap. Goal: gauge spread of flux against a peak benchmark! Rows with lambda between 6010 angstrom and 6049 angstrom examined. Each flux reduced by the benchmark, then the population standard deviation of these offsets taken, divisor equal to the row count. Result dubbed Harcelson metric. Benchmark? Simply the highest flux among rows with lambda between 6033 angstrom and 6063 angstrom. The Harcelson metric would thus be 2.99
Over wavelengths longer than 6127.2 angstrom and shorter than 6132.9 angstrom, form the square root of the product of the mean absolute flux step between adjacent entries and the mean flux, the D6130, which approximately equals 7.6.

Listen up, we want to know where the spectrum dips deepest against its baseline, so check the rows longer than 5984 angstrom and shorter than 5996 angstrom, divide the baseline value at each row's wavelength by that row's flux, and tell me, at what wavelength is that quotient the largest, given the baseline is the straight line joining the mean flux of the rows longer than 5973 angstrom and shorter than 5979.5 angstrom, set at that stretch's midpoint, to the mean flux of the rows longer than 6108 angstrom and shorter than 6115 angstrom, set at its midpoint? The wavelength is 5992.59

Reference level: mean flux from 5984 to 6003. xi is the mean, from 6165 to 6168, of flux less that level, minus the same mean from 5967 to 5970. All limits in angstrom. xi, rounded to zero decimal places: 3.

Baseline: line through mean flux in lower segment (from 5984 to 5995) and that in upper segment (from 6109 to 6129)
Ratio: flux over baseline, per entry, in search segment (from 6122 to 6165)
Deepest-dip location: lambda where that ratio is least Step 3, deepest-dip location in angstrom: 6160.48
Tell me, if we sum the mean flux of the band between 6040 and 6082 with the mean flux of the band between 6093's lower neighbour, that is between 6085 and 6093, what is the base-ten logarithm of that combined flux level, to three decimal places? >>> 1.977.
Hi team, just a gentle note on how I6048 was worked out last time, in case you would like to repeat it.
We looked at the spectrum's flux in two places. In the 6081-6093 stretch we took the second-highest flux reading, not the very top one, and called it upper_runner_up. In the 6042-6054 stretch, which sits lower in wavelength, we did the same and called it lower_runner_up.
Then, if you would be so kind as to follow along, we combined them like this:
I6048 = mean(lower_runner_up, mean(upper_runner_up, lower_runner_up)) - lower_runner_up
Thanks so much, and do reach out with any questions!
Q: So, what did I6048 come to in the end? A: 1.42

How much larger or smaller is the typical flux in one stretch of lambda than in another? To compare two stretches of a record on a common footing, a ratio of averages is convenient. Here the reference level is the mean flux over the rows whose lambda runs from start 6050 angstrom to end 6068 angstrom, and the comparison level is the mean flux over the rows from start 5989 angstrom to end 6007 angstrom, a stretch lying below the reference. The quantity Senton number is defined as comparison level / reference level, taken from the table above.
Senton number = 1.010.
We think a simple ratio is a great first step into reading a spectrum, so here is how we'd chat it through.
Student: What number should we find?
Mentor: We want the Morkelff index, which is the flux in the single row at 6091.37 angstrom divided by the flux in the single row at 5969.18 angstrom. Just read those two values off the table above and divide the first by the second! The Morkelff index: 1.19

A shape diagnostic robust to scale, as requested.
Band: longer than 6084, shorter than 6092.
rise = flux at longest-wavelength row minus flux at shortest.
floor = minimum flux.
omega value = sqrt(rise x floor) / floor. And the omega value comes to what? 0.43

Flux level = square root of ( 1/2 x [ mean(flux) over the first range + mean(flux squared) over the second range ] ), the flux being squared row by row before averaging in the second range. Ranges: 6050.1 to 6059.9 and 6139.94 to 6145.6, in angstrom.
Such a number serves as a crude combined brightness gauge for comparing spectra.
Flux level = 33.0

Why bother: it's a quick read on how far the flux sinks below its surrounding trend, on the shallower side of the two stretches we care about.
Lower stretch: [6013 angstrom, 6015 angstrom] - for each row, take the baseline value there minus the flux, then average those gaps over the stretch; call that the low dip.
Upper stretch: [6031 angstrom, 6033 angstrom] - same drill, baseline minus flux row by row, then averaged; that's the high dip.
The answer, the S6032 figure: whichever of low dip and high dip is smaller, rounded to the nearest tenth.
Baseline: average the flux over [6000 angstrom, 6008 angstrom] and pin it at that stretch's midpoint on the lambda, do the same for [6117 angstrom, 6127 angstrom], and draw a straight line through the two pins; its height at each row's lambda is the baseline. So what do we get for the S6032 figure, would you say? -0.9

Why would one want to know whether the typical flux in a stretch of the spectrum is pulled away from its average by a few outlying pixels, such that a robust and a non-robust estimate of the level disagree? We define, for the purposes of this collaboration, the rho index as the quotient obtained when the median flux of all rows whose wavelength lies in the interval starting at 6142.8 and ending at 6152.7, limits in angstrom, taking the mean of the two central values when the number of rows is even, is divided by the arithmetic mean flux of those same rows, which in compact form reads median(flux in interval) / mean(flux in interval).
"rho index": 0.988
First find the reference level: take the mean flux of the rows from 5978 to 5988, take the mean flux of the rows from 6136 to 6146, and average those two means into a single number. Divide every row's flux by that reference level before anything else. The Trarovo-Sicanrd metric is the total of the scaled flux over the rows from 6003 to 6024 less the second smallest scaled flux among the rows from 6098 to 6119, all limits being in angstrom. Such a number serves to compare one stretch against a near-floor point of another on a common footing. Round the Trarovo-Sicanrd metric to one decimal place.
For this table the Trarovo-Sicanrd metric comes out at 14.3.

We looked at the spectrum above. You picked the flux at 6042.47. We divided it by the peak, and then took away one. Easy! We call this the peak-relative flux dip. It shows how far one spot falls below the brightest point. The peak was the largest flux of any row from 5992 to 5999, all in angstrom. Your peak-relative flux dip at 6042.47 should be -0.20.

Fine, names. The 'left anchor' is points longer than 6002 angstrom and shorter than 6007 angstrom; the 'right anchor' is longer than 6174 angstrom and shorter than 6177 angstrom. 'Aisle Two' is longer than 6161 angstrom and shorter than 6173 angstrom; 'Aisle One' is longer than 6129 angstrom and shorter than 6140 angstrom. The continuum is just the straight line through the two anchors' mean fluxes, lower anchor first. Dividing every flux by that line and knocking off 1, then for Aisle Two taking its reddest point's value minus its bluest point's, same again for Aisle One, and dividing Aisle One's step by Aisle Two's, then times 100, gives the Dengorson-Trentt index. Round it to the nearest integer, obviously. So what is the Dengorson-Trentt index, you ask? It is 109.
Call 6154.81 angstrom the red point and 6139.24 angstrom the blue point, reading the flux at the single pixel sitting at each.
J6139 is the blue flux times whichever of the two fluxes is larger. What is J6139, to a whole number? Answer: 2287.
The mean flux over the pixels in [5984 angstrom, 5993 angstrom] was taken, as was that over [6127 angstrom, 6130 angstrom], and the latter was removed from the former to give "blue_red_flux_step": 4.1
